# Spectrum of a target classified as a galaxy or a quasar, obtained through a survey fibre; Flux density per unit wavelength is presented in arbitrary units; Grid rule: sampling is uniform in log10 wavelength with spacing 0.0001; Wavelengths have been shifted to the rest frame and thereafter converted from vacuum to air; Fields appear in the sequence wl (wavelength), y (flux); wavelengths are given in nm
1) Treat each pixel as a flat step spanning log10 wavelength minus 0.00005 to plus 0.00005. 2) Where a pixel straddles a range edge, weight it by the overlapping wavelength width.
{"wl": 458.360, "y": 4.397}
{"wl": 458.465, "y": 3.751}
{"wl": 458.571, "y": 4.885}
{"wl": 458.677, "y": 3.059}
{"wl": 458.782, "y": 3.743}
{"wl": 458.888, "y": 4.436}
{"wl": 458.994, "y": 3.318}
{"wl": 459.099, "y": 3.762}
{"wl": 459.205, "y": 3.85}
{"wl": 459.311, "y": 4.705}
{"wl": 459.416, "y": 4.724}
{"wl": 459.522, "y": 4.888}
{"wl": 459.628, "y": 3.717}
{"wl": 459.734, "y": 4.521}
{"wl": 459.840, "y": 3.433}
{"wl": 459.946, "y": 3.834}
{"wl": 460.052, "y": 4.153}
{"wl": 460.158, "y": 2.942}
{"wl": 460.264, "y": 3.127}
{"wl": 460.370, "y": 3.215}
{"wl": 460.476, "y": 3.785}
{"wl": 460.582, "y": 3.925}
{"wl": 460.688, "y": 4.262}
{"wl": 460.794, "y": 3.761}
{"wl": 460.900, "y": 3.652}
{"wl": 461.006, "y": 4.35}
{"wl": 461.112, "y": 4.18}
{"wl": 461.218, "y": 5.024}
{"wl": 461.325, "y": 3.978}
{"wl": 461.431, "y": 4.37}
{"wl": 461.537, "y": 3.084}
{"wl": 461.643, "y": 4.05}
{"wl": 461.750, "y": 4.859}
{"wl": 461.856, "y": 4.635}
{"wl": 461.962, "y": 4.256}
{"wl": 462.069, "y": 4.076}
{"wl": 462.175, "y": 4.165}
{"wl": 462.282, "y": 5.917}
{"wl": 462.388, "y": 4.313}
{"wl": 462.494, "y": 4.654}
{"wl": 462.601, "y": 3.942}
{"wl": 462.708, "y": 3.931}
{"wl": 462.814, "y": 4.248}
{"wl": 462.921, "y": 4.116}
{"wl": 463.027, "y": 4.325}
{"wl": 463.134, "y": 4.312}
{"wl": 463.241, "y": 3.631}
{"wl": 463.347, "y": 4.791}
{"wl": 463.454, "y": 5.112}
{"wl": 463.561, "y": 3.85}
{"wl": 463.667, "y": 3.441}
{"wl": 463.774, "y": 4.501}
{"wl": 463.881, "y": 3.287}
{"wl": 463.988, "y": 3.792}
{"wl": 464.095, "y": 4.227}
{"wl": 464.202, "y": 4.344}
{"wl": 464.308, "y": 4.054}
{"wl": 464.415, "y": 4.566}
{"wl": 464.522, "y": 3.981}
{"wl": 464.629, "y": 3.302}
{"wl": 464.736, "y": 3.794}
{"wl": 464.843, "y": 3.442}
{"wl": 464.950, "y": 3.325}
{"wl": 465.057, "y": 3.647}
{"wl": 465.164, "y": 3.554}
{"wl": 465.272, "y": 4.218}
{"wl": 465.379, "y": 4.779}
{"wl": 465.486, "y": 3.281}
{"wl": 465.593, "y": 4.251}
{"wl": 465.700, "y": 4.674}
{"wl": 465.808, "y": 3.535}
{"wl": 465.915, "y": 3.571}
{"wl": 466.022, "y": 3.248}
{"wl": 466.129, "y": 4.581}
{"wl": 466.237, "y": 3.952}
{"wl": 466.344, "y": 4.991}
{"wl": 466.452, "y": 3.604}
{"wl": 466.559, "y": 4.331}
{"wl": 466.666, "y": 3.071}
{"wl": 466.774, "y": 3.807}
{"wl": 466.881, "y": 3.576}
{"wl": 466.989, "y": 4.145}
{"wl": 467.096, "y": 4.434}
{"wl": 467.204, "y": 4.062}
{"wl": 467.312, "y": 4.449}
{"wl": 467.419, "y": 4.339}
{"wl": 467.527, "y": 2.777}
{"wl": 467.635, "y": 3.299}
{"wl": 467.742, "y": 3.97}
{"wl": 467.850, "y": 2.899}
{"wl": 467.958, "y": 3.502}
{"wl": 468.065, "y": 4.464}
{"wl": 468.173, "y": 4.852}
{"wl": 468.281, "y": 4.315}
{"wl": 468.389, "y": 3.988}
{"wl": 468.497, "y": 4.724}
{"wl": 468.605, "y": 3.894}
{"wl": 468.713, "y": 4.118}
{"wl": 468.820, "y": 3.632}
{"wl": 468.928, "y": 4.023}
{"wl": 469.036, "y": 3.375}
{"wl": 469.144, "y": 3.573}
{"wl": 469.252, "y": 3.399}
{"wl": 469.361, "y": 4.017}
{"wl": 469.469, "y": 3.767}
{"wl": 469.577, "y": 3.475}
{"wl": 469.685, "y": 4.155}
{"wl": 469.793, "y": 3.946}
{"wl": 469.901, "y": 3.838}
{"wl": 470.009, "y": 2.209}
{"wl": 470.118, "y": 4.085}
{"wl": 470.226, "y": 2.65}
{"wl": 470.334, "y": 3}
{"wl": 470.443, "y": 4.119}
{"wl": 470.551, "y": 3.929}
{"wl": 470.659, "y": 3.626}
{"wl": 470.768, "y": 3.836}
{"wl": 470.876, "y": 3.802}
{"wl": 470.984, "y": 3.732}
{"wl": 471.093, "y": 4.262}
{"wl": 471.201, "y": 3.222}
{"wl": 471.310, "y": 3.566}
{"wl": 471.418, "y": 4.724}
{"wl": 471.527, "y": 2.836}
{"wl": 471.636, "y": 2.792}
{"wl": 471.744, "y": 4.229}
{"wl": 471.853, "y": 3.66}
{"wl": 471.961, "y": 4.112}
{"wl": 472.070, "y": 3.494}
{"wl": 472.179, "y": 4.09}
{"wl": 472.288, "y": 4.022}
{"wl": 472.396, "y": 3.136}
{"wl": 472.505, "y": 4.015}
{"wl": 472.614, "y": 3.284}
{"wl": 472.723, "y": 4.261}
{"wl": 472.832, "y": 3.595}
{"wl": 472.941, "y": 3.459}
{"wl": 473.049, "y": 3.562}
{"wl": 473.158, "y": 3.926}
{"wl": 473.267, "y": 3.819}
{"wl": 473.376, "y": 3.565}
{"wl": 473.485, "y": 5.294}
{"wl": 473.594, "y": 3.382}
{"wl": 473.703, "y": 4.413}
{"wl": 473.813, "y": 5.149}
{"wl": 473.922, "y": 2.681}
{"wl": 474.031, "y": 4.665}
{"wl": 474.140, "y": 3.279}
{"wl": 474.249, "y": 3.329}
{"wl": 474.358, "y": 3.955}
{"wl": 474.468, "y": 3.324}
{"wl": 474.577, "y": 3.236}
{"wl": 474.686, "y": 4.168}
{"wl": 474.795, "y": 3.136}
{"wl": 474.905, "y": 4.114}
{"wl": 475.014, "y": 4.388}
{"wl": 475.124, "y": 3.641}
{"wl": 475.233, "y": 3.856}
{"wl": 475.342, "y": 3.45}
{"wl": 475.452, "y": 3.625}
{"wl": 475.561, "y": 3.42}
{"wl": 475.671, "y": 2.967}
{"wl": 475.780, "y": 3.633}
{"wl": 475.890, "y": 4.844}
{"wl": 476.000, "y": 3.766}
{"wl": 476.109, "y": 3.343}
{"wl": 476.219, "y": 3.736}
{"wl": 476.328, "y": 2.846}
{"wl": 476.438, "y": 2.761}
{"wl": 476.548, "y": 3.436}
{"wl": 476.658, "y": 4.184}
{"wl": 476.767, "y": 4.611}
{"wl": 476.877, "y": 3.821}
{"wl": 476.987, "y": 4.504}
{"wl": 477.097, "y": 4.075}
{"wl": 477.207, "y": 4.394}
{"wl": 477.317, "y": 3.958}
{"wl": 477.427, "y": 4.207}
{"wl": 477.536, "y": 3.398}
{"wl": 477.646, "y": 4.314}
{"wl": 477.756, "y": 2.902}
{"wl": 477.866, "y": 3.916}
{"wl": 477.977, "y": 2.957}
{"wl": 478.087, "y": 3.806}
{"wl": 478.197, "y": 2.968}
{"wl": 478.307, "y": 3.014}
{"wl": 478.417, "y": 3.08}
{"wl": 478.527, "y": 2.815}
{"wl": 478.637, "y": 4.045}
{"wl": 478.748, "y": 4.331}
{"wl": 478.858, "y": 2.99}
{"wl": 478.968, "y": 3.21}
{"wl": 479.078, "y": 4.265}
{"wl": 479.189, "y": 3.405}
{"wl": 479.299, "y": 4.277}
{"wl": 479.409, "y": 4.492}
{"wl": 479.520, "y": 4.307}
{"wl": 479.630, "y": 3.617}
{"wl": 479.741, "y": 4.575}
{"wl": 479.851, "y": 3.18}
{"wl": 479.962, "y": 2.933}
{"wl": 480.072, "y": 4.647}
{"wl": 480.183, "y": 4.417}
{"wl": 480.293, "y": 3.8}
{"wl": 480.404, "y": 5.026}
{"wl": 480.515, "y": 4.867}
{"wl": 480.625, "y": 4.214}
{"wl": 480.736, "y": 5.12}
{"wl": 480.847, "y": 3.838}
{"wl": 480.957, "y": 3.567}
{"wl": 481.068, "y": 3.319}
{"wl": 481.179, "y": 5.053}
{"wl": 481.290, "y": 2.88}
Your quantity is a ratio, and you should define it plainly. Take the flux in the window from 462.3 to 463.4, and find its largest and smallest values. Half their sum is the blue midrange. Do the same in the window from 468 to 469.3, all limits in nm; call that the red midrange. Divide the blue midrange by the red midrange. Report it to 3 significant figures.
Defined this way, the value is 1.02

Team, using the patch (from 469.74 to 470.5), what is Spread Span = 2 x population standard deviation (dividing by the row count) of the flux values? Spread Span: 1.44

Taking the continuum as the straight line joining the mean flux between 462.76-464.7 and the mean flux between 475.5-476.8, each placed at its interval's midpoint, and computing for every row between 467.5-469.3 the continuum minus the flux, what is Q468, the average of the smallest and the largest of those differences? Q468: 0.13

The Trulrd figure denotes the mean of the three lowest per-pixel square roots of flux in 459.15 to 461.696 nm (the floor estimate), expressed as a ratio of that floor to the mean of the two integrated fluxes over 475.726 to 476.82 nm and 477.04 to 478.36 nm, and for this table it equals 0.39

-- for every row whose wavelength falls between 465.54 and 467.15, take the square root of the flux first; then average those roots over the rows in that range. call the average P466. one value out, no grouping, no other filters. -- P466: 1.992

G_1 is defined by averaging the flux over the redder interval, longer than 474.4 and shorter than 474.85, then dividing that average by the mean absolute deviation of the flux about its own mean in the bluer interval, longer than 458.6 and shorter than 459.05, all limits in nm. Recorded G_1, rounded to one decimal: 7.7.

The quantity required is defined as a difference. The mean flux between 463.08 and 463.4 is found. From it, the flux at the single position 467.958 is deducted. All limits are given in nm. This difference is 0.74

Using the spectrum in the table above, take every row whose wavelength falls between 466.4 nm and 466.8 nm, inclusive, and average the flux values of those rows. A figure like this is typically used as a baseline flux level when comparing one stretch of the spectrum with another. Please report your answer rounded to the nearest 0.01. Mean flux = 3.70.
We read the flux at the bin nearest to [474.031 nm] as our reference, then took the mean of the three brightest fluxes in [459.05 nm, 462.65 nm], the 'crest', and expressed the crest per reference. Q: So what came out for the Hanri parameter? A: 1.1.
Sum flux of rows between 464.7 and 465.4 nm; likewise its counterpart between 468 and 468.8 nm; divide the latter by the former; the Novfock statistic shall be 1.13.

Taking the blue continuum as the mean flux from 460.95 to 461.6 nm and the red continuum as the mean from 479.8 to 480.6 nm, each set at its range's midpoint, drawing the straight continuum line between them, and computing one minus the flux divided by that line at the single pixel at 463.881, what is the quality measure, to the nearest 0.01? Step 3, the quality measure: 0.21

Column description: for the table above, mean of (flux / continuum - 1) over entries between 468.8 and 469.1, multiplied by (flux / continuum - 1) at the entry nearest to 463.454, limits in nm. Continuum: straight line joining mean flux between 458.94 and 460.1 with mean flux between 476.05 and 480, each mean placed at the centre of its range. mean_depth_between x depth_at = -0.015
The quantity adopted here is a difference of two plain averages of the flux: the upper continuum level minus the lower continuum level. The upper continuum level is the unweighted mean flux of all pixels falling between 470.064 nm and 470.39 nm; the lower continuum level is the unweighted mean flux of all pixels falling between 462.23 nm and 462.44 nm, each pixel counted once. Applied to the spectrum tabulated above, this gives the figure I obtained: -1.9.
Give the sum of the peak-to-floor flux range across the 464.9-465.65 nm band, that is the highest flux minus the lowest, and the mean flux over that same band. 5.4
